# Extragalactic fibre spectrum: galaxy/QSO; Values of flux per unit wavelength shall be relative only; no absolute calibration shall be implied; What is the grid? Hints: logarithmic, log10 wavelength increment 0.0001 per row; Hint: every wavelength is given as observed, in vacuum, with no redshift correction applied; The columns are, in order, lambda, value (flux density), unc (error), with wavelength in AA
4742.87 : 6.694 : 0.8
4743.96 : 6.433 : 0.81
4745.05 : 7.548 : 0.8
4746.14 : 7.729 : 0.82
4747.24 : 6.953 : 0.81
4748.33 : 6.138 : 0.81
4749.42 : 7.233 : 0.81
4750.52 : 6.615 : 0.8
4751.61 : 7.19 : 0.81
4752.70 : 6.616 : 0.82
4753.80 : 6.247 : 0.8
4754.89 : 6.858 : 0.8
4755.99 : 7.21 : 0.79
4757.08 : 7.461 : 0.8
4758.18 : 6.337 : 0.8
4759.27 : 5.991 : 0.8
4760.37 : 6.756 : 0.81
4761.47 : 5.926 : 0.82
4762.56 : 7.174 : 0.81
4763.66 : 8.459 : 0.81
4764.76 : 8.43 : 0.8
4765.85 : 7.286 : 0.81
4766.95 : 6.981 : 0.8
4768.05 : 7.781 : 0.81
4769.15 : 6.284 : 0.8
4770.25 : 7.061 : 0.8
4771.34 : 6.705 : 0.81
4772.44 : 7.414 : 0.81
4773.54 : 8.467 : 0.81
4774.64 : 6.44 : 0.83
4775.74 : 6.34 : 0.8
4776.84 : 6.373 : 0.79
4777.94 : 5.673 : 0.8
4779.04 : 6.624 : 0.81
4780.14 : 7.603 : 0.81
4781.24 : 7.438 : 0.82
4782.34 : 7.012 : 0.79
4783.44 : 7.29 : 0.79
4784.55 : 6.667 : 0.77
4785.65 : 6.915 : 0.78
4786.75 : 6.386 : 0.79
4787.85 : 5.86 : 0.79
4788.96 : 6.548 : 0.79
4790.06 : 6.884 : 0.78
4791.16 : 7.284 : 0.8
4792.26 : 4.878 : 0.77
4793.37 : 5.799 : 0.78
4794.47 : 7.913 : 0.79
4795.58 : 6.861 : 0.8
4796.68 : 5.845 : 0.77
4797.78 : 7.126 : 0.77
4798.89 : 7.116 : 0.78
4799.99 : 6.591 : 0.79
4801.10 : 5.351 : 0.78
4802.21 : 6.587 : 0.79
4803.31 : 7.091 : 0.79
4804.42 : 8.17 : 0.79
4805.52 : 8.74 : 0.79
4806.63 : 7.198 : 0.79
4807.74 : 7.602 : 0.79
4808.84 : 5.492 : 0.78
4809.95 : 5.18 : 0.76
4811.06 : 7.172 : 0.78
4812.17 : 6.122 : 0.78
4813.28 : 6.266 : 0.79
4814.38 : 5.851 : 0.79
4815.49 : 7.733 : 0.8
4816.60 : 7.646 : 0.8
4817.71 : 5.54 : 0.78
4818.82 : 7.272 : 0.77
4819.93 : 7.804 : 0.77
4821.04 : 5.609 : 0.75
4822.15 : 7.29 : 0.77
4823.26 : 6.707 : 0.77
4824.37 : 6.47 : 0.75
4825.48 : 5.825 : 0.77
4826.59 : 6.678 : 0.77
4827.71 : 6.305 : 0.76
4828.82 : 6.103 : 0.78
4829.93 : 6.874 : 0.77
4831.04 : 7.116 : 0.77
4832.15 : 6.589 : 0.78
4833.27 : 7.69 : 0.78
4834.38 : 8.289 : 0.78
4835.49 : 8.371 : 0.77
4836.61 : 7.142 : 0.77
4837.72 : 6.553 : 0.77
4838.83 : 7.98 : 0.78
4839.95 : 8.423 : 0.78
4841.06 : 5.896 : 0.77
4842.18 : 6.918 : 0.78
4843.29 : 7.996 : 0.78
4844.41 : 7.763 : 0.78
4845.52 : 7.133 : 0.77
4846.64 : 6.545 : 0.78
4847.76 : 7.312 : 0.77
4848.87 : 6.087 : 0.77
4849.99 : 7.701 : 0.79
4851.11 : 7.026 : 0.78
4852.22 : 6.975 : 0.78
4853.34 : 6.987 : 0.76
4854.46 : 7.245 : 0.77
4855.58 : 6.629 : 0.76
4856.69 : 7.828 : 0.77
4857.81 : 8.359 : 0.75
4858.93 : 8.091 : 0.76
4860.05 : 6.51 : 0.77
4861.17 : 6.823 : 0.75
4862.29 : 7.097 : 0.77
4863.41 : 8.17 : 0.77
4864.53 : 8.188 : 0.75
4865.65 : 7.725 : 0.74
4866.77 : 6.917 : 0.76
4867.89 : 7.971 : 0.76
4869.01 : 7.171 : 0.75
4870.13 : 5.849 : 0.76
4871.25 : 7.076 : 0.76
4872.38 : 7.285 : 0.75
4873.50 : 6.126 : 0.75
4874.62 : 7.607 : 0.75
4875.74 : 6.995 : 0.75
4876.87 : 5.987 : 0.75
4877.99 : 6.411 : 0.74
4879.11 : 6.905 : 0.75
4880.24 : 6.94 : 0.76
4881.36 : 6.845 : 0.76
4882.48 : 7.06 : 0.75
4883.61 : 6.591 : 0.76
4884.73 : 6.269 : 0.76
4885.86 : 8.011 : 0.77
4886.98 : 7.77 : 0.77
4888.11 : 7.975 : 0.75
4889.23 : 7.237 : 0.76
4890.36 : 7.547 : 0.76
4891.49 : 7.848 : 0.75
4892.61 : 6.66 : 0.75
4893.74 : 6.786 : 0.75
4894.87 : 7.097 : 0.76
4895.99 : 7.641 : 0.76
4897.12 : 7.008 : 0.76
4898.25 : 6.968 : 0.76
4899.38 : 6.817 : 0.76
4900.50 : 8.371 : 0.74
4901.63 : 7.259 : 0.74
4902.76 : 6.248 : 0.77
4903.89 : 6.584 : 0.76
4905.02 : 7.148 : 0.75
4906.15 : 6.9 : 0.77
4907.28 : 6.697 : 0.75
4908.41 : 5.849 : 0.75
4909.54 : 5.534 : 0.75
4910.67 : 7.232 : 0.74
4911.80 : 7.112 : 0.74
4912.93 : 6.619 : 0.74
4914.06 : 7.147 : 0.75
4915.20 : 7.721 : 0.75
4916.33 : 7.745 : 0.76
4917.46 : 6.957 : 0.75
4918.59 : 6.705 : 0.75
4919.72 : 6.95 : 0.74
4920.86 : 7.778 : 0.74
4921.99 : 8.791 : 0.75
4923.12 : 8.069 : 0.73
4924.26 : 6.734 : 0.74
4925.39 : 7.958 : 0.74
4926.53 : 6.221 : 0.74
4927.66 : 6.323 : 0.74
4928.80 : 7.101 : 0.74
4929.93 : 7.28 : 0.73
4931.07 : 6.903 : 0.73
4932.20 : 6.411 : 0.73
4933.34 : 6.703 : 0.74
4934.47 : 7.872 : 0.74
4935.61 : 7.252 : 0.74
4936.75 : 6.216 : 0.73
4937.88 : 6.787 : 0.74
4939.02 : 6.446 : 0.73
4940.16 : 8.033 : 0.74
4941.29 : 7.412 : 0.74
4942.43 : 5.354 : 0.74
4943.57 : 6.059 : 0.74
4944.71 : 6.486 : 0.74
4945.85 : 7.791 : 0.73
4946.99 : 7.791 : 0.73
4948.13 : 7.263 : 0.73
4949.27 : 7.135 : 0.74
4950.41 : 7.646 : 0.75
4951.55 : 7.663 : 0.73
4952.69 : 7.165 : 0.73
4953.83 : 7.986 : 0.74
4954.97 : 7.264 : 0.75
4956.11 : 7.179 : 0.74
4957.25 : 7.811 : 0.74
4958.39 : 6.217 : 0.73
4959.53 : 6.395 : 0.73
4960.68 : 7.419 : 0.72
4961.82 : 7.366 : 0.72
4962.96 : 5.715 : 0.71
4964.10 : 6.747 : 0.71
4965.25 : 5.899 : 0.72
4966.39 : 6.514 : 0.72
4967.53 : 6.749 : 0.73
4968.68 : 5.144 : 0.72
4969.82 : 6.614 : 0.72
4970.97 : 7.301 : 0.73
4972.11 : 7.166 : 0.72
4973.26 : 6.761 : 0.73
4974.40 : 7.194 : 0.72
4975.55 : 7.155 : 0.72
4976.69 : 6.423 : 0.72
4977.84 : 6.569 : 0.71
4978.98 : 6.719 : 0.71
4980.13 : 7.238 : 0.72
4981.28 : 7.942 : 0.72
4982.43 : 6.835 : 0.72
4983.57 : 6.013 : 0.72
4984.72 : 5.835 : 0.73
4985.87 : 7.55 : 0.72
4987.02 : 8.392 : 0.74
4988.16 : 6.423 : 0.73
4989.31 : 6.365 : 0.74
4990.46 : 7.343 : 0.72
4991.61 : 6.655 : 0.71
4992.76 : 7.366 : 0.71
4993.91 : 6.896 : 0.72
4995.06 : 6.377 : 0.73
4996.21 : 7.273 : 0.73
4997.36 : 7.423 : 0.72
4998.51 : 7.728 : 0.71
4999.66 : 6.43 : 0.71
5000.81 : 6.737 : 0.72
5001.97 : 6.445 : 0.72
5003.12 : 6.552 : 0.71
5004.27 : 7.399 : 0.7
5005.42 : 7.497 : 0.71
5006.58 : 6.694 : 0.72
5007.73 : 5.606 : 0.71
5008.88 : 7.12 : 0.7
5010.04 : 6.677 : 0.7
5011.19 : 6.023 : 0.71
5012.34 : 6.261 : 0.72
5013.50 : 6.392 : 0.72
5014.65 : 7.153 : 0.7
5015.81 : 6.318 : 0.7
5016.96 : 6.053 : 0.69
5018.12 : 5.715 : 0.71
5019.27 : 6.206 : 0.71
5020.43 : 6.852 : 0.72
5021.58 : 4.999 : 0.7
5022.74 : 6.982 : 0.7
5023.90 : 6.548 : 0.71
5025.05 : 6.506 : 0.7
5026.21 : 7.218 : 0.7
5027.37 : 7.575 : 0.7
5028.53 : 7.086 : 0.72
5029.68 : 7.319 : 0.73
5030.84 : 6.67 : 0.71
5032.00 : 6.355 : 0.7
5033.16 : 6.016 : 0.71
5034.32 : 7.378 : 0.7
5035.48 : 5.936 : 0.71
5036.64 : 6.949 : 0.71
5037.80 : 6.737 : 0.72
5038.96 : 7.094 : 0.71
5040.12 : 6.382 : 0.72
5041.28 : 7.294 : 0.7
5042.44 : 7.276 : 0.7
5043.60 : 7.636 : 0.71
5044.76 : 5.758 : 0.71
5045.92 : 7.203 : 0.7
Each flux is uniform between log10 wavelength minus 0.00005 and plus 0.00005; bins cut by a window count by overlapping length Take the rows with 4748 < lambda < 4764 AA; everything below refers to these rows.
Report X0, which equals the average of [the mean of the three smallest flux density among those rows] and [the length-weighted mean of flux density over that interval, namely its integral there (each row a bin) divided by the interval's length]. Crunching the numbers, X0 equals 6.4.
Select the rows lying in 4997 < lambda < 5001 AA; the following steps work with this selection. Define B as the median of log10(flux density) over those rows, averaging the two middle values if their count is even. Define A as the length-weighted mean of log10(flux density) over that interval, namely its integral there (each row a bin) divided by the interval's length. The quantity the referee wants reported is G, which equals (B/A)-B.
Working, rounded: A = 0.850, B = 0.850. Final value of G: 0.150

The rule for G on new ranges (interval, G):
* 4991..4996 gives 0.164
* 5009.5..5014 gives 0.198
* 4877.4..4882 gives 0.169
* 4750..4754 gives 0.172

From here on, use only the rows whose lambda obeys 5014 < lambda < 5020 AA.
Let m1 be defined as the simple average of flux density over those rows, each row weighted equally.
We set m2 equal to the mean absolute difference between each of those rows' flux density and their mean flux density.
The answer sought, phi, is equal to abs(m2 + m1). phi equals 6.65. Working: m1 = 6.3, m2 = 0.36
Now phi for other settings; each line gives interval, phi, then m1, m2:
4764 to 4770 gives 7.95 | 7.4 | 0.60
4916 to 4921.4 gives 7.65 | 7.2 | 0.43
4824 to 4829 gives 6.53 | 6.3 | 0.25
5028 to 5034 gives 7.10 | 6.7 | 0.41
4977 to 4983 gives 7.48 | 7.1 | 0.42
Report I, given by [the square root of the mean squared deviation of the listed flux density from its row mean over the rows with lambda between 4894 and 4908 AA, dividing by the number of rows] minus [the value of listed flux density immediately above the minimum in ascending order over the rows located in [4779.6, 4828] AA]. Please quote -4.66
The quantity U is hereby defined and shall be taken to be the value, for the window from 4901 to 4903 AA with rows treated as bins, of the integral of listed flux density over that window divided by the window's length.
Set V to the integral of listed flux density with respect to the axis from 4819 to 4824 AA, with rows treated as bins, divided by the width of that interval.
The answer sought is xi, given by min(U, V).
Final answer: 6.87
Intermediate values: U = 6.9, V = 6.87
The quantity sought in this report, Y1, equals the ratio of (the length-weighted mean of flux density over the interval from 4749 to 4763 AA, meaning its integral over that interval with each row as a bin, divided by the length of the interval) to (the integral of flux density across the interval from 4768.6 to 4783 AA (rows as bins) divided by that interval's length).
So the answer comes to 0.978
